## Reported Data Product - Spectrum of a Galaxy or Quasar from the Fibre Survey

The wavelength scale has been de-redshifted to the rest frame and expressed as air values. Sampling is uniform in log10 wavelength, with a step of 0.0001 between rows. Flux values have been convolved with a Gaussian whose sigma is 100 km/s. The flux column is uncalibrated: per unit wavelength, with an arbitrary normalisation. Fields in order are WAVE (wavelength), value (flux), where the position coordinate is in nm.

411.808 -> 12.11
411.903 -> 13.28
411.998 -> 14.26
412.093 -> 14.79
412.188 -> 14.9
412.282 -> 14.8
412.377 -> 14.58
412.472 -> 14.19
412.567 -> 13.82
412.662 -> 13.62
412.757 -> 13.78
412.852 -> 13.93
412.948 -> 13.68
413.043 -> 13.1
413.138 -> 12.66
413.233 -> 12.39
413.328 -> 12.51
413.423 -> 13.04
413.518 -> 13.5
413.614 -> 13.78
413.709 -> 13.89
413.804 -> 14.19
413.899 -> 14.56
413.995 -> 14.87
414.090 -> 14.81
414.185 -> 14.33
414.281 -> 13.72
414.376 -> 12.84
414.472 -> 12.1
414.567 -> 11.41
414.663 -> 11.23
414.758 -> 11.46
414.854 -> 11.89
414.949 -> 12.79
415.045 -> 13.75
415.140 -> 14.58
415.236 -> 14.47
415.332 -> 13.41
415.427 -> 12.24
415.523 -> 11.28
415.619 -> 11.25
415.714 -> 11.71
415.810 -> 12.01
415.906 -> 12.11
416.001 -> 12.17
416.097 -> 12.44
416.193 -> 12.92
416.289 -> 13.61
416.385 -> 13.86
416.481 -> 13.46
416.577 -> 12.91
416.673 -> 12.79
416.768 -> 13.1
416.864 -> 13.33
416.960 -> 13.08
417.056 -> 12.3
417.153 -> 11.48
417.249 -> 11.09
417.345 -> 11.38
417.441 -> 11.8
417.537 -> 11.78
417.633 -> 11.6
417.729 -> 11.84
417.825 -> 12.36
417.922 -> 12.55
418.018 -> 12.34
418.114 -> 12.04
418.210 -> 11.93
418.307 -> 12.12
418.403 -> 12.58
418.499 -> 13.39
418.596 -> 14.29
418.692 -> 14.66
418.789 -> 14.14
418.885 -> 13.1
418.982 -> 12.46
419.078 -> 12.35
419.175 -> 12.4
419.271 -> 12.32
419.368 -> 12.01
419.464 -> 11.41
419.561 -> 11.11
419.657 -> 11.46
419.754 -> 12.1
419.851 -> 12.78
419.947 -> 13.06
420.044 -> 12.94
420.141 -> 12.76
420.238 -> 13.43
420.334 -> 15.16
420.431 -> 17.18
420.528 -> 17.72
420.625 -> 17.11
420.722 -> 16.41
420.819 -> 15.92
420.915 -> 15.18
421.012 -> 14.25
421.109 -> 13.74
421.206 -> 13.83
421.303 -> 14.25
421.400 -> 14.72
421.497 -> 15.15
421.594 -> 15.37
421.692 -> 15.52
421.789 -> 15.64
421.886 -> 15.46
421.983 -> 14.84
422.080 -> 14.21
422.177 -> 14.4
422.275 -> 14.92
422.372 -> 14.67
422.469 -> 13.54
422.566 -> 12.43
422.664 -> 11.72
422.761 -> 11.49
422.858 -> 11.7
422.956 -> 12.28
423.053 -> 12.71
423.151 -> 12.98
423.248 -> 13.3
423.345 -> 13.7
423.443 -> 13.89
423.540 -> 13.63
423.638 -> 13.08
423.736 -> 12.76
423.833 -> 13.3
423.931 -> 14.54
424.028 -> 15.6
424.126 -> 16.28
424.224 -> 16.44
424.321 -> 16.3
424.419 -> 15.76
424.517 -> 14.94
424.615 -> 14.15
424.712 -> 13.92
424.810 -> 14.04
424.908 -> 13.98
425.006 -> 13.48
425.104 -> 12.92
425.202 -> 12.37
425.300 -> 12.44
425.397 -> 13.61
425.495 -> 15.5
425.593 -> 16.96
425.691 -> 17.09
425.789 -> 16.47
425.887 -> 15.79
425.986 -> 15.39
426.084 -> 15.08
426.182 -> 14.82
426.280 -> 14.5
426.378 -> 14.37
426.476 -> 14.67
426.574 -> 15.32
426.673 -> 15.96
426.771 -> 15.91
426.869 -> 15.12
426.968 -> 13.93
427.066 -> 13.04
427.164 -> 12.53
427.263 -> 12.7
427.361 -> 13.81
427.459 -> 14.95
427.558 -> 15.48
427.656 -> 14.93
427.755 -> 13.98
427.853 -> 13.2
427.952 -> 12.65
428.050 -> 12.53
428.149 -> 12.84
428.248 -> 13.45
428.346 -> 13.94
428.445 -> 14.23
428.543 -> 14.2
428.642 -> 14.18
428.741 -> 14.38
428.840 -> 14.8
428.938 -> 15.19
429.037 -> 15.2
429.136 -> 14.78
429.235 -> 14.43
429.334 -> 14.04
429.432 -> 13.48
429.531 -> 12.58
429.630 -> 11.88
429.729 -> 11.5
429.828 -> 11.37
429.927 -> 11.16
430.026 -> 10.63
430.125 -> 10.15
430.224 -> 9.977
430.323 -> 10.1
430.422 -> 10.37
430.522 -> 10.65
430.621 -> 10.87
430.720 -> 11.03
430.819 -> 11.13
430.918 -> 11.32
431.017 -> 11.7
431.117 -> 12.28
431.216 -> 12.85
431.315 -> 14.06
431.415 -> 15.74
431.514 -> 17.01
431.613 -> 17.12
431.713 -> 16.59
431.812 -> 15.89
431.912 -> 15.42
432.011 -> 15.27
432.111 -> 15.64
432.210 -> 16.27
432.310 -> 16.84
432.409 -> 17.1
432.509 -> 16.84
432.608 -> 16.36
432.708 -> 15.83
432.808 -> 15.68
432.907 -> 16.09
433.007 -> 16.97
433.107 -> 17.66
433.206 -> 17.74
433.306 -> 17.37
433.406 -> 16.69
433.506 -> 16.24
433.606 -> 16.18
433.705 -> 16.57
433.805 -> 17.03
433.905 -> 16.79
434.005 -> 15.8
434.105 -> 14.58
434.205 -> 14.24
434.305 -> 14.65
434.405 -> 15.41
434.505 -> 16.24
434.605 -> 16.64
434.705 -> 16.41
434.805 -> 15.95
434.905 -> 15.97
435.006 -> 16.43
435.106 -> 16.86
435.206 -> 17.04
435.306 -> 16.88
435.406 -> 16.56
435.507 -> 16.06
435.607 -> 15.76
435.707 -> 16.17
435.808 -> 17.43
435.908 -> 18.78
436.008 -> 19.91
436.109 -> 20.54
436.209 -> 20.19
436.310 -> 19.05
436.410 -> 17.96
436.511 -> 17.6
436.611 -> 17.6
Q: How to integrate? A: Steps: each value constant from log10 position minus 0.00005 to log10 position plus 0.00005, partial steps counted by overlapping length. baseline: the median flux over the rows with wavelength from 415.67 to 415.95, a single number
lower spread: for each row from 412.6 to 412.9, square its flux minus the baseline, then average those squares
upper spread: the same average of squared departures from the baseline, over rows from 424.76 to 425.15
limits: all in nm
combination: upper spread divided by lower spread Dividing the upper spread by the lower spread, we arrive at 1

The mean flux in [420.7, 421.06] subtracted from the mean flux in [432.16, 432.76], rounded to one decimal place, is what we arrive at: 1.1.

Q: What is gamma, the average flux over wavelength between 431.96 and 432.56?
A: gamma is 16.3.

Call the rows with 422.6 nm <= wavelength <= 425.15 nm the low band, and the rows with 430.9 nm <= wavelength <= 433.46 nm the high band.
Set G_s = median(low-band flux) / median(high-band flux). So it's 0.84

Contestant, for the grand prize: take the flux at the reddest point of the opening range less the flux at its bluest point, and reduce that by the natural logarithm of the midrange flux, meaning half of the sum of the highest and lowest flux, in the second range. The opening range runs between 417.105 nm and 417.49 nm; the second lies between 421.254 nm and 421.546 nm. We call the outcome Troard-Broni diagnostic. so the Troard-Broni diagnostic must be -2.4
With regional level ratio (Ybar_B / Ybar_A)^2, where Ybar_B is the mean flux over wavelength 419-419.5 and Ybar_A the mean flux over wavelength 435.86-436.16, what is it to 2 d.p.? 0.38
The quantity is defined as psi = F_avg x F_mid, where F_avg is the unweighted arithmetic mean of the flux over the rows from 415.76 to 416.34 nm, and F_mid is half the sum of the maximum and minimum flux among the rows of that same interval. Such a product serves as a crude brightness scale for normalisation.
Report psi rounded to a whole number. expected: 161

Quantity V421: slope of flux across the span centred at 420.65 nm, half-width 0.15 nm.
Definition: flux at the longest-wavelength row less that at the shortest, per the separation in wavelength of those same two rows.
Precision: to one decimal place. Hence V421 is -6.8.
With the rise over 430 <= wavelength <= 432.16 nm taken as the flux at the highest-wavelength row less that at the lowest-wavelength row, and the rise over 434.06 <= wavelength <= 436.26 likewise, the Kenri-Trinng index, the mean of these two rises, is 5.3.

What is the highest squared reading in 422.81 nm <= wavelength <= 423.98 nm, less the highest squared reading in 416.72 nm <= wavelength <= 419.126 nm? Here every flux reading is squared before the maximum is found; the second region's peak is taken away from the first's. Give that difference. -4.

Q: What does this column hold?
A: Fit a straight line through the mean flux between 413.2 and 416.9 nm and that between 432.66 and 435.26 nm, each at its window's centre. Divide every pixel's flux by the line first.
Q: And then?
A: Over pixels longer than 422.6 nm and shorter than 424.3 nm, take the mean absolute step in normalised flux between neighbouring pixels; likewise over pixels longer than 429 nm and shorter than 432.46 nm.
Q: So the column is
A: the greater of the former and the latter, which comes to 0.032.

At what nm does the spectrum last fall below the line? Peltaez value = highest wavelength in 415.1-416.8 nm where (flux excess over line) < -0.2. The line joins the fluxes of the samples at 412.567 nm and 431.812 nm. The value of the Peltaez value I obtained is 416.768 nm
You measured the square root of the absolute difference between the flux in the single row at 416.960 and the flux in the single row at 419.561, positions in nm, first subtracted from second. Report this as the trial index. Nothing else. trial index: 1.40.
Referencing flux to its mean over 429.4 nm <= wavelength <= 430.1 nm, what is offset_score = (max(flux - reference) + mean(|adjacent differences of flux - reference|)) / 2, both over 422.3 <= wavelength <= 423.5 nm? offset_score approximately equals 1.7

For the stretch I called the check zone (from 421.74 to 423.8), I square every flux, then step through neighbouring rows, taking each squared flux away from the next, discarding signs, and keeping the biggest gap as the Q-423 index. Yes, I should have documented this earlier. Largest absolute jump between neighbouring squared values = 32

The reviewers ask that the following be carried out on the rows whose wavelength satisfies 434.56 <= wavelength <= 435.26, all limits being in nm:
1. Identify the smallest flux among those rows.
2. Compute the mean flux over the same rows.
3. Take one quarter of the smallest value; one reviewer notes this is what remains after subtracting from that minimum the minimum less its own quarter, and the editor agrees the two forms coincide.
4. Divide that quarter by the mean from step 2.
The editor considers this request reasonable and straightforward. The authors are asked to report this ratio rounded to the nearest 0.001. 0.242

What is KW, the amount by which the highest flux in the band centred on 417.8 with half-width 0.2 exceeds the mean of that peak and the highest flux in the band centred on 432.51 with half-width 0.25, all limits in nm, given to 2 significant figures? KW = -2.3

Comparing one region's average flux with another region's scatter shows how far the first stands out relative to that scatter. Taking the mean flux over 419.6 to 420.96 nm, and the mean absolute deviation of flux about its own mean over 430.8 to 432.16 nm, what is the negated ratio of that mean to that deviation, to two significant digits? -7.7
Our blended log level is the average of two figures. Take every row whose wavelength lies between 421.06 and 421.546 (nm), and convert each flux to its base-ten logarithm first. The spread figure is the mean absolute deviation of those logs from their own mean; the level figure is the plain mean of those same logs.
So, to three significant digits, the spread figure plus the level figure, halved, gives 0.585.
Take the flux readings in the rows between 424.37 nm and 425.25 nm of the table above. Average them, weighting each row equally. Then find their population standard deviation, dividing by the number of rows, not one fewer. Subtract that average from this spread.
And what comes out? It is -13.0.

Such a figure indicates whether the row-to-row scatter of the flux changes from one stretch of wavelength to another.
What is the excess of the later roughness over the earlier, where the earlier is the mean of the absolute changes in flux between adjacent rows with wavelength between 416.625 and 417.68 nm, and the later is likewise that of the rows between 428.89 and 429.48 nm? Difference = -0.02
